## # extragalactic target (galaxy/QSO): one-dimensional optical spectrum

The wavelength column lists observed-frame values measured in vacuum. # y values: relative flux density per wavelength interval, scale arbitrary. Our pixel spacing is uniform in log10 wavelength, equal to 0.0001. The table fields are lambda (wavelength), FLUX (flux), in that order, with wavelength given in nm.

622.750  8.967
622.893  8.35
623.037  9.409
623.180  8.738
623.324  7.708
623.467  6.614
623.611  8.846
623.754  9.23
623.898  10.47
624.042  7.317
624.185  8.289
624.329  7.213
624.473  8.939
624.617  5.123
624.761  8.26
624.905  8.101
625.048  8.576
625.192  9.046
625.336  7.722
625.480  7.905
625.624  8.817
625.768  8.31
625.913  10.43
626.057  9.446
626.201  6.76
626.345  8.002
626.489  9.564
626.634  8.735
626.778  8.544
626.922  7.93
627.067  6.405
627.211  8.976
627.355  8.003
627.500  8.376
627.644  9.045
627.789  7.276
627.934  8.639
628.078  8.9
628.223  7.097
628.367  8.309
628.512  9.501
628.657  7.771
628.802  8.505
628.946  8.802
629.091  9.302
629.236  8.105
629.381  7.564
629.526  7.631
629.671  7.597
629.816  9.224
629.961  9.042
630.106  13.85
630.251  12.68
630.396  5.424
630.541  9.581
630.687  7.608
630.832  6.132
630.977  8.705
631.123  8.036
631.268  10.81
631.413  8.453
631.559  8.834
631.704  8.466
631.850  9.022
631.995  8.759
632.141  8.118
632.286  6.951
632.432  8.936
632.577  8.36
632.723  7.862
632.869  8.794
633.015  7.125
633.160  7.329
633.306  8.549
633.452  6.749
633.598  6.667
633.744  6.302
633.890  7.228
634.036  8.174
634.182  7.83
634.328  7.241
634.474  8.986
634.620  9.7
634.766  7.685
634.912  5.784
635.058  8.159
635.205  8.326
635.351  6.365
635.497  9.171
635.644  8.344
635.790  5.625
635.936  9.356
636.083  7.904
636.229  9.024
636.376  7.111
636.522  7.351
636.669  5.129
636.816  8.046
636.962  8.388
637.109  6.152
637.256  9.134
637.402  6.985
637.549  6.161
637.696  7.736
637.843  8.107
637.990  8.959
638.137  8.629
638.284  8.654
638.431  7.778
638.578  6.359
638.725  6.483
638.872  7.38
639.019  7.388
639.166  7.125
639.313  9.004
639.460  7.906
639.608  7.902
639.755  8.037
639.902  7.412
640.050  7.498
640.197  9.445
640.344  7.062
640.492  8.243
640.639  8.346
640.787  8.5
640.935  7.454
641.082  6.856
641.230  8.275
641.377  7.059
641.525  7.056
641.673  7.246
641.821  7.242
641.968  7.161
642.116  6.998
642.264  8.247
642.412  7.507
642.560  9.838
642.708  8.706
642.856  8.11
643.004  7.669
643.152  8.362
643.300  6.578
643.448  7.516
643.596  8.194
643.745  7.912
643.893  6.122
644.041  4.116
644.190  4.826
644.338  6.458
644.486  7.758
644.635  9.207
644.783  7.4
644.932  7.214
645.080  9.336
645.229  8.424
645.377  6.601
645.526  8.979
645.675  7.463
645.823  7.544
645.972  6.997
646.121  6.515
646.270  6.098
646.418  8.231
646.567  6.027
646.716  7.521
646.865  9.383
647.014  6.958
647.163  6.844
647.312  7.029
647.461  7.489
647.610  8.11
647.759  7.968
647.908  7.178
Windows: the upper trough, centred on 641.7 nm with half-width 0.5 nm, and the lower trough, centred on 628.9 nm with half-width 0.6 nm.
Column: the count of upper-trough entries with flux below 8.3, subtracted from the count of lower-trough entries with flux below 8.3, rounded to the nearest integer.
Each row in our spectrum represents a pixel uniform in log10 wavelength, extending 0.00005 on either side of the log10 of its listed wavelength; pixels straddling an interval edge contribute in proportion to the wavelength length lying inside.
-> -4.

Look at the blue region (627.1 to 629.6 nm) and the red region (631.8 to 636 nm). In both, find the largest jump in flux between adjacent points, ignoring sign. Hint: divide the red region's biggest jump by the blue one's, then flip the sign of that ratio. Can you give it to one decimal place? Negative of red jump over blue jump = -2.1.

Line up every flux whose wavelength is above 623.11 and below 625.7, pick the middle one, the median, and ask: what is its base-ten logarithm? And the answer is 0.918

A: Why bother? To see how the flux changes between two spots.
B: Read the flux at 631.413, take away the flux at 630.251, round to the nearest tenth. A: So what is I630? -4.2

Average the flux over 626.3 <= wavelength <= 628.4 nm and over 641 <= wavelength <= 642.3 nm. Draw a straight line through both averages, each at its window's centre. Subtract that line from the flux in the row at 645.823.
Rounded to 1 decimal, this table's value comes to 0.5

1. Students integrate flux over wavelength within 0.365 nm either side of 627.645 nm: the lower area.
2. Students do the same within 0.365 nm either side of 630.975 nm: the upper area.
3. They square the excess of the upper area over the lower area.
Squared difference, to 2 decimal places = 0.00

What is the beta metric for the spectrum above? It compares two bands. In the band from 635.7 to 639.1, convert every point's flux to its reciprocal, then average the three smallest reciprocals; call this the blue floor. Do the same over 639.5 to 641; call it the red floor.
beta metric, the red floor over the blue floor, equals 1.05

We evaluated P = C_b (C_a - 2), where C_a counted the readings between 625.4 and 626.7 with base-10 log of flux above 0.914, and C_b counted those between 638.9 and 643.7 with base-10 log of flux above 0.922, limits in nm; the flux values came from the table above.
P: 24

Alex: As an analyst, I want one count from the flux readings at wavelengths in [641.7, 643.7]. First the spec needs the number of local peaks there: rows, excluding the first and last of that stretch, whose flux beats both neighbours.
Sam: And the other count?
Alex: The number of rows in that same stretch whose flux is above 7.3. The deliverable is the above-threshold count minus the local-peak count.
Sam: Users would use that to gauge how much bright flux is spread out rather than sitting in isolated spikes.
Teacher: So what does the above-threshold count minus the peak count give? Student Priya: 6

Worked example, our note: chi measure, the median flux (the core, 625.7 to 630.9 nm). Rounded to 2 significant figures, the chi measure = 8.4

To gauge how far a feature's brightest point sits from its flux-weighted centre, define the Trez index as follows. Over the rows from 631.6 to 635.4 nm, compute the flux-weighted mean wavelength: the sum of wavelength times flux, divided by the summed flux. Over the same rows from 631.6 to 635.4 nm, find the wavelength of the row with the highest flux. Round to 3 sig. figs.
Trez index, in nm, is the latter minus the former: 1.13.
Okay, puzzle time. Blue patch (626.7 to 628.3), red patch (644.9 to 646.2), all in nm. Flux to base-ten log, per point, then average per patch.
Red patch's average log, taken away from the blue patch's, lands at 0.025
